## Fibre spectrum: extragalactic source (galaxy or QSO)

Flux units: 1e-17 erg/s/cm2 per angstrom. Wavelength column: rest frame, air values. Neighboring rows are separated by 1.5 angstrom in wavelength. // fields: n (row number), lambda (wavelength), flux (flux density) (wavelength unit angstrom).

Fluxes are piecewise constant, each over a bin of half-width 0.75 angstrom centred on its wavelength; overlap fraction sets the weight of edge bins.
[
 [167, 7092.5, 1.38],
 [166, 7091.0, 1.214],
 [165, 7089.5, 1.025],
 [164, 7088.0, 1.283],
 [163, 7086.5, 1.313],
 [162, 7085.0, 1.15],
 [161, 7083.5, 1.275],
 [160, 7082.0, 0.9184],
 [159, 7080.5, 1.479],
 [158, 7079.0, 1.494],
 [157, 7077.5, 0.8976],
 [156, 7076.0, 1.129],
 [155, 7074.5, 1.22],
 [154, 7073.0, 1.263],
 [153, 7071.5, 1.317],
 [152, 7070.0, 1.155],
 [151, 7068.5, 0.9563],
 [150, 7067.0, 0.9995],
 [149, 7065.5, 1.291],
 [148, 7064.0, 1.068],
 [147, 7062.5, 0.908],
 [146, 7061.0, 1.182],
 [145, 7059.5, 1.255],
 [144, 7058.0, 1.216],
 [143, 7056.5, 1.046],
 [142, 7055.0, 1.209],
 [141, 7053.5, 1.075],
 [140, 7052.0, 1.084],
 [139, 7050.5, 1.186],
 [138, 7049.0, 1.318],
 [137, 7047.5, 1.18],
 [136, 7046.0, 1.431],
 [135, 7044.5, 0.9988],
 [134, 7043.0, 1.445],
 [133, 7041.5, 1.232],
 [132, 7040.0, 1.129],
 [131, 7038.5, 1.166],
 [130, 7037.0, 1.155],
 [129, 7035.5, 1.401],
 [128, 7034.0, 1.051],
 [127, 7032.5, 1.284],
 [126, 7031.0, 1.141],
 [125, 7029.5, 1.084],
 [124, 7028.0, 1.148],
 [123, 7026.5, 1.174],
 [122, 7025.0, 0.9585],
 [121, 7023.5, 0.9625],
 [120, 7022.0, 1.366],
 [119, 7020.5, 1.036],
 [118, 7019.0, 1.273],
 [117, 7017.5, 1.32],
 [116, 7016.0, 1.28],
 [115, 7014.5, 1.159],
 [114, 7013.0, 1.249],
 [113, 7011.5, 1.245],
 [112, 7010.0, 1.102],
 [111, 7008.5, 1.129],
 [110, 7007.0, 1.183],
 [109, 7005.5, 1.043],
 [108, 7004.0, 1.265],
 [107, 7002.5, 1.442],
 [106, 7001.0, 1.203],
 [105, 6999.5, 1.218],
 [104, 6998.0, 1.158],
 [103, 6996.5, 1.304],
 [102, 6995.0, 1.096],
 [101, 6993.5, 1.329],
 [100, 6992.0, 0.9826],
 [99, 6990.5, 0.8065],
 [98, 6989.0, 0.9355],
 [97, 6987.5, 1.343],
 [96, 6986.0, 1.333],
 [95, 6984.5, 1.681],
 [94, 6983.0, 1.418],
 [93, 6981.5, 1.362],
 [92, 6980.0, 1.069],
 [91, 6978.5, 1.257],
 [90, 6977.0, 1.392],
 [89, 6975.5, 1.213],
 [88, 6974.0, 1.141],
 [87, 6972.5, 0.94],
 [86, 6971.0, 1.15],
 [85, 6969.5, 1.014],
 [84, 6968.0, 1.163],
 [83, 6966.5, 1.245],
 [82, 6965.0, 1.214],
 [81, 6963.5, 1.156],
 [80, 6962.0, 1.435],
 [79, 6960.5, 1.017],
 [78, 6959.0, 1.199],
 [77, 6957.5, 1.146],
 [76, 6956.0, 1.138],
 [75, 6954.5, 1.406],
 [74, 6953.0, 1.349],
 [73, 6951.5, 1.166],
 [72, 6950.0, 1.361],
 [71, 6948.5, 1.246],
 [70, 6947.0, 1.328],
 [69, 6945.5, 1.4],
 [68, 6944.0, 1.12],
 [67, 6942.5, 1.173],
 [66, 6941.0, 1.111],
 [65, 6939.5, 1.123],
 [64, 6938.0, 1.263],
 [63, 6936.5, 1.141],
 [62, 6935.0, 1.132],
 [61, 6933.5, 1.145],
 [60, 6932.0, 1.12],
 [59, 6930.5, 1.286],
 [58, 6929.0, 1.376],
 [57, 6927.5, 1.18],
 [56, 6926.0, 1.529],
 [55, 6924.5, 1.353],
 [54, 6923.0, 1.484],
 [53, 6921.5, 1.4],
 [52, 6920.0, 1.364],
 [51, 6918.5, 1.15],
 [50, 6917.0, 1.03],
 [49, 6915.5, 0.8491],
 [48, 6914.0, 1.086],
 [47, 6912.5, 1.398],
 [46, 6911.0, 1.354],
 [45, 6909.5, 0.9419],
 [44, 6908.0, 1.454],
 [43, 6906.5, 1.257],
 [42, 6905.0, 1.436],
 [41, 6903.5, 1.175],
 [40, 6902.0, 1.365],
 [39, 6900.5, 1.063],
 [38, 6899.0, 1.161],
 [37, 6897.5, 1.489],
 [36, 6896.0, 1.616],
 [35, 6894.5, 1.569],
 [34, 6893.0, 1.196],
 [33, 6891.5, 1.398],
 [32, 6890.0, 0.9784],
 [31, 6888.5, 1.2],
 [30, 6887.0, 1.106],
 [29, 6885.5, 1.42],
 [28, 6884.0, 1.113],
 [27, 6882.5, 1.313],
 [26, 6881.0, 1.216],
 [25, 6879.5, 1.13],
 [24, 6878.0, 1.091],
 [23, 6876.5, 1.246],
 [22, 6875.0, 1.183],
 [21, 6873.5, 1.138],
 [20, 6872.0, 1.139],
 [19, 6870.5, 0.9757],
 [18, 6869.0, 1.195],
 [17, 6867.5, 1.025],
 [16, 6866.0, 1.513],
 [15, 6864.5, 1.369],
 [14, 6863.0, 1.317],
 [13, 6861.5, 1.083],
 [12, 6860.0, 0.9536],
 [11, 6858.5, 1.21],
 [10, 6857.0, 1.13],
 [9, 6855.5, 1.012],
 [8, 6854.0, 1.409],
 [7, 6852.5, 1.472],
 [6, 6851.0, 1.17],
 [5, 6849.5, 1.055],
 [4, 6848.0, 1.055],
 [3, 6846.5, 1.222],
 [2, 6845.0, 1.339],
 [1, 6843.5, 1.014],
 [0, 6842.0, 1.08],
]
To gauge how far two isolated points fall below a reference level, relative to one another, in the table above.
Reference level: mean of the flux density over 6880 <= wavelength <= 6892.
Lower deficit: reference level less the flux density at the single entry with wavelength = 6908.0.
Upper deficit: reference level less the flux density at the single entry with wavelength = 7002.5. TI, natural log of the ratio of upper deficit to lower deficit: -0.1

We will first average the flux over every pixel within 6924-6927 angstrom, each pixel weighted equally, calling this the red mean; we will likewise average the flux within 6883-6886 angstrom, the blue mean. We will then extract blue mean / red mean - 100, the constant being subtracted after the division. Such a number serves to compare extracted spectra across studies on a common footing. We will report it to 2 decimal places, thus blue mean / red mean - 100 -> -99.12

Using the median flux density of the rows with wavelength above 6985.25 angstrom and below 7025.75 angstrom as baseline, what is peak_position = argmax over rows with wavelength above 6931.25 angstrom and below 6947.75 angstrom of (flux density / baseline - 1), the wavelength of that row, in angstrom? 6945.5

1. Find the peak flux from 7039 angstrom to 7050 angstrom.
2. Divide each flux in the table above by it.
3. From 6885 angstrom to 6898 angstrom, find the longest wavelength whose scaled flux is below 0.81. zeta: 6890.0 angstrom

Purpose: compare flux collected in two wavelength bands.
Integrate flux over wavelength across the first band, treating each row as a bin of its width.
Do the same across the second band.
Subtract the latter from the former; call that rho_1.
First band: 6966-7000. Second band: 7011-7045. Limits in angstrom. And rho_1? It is 0.4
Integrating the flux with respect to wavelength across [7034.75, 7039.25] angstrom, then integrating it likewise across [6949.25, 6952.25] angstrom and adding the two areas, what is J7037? 9.4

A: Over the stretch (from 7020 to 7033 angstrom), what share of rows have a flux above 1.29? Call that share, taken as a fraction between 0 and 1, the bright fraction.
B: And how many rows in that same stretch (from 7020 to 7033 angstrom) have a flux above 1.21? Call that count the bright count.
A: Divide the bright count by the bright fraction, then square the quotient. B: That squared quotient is 324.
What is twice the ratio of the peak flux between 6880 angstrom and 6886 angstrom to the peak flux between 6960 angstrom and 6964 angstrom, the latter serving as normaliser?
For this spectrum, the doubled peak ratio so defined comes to 2.0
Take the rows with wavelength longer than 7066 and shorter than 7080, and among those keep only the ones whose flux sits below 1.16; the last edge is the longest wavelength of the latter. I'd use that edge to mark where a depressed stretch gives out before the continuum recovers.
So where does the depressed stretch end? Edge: 7077.5 angstrom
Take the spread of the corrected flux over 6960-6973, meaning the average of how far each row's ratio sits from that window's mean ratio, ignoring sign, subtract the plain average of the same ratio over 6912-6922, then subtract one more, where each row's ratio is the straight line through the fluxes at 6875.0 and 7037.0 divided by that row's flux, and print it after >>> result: -1.93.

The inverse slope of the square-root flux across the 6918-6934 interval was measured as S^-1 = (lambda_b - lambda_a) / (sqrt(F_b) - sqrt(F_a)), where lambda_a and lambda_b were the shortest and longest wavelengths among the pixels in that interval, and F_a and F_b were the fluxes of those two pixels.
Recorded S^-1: -6427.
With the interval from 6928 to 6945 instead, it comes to -131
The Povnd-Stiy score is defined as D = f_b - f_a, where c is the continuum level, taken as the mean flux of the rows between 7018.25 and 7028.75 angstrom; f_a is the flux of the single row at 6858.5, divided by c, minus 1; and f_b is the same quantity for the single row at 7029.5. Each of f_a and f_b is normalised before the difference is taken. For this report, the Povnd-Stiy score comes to -0.11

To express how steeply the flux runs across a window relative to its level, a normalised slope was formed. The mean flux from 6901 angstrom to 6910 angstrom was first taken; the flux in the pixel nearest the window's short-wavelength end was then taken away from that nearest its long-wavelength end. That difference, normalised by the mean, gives -0.33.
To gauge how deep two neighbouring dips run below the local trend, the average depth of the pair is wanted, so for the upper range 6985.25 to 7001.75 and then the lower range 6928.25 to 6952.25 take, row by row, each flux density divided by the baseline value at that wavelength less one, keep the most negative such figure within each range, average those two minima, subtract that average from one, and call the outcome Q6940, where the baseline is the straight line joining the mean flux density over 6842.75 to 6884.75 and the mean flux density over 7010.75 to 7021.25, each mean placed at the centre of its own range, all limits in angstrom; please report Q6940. 1.21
